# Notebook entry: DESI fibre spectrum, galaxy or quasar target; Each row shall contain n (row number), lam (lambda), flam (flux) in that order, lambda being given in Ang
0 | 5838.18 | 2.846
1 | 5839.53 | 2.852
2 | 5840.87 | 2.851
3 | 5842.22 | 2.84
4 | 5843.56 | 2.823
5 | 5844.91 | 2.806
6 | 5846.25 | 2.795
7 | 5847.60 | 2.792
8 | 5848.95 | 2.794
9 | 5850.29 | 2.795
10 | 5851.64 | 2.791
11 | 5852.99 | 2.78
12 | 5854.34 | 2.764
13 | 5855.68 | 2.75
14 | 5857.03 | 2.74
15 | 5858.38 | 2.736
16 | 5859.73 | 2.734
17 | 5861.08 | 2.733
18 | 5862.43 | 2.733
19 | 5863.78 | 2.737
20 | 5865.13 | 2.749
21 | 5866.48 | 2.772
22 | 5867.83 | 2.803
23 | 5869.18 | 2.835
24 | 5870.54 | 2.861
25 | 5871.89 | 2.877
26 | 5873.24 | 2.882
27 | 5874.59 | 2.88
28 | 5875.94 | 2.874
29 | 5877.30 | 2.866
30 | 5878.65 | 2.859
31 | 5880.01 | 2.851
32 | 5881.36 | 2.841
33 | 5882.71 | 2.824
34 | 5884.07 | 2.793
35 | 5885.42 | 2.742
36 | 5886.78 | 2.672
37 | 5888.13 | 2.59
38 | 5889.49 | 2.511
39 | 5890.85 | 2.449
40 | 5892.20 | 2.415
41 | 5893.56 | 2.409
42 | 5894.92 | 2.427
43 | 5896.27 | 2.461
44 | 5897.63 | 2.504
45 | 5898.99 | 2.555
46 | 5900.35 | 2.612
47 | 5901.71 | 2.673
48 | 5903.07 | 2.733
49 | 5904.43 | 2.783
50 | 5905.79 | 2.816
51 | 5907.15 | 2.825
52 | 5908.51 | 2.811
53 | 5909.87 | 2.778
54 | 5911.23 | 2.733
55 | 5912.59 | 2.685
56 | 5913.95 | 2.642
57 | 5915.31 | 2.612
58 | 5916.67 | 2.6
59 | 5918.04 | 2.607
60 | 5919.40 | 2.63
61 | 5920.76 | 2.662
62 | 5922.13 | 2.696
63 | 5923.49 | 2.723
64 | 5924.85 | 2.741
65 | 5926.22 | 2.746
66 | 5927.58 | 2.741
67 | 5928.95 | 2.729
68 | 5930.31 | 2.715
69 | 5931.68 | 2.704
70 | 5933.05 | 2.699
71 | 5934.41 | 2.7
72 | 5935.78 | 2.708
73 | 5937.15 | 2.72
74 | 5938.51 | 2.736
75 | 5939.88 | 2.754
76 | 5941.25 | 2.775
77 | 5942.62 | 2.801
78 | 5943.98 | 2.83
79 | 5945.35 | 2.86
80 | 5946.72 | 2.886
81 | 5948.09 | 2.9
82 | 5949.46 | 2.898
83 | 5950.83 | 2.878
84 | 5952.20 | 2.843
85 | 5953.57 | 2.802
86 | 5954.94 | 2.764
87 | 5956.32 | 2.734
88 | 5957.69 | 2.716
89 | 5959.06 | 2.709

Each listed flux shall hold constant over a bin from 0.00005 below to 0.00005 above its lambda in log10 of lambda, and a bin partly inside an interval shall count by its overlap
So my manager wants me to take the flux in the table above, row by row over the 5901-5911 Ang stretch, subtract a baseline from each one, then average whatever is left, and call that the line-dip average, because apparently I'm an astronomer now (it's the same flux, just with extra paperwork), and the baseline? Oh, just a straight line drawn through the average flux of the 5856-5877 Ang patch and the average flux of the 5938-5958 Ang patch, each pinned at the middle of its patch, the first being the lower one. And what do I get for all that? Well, -0.03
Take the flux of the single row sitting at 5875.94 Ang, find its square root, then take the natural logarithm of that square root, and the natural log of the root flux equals 0.528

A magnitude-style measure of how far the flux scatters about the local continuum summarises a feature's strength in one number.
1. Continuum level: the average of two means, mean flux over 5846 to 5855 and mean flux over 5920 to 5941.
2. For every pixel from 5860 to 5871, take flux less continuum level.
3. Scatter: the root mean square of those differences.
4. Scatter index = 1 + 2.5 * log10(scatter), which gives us -2.2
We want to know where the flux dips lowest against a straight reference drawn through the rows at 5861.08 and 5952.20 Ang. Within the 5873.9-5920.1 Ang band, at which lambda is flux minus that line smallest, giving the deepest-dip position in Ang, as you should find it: 5893.56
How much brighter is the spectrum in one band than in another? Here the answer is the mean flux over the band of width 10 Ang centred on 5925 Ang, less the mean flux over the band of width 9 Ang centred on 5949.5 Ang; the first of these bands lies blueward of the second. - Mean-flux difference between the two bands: -0.15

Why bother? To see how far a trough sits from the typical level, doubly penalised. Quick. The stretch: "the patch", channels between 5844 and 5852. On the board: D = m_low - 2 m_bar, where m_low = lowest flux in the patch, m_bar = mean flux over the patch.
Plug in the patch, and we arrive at -2.80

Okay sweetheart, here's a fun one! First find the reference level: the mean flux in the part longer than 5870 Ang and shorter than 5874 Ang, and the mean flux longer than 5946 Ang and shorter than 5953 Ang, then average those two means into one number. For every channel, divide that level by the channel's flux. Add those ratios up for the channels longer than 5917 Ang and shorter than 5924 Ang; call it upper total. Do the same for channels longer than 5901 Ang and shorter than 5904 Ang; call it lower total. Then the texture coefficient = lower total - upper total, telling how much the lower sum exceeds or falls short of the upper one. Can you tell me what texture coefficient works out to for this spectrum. -3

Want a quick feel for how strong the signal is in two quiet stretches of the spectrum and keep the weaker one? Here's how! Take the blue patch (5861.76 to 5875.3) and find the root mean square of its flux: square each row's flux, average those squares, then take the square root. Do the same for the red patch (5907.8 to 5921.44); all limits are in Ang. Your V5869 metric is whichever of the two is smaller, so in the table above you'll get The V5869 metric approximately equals 2.68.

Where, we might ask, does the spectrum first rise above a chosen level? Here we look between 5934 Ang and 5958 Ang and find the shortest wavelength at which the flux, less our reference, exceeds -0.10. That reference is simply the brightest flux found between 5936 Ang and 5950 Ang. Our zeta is 5942.62 Ang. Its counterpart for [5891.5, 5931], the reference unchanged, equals 5905.79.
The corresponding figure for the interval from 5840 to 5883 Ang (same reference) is 5840.87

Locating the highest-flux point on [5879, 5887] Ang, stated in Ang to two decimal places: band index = 5880.01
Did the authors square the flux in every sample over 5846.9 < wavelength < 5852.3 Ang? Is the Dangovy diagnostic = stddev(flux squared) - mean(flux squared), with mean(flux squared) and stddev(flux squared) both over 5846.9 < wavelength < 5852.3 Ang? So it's -7.79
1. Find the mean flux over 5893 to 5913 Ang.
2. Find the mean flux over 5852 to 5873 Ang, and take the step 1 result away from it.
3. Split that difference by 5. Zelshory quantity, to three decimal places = 0.024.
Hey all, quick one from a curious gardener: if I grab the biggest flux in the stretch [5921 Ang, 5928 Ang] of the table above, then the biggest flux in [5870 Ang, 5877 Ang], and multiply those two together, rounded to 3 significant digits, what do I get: 7.91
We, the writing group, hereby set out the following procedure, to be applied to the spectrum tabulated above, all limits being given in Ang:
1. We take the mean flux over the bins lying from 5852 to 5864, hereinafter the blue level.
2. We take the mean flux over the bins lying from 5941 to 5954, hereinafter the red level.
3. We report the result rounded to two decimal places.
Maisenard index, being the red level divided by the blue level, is 1.04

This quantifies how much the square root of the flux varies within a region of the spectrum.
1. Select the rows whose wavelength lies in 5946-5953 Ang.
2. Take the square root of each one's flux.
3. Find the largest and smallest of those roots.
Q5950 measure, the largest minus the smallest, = 0.017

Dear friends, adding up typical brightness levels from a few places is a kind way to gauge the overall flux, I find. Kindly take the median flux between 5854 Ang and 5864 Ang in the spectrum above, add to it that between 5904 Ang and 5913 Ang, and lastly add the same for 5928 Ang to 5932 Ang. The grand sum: 8.23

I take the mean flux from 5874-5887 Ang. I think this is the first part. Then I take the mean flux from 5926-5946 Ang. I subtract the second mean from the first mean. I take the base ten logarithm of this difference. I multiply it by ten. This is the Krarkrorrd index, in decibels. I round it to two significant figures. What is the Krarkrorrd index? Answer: -11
